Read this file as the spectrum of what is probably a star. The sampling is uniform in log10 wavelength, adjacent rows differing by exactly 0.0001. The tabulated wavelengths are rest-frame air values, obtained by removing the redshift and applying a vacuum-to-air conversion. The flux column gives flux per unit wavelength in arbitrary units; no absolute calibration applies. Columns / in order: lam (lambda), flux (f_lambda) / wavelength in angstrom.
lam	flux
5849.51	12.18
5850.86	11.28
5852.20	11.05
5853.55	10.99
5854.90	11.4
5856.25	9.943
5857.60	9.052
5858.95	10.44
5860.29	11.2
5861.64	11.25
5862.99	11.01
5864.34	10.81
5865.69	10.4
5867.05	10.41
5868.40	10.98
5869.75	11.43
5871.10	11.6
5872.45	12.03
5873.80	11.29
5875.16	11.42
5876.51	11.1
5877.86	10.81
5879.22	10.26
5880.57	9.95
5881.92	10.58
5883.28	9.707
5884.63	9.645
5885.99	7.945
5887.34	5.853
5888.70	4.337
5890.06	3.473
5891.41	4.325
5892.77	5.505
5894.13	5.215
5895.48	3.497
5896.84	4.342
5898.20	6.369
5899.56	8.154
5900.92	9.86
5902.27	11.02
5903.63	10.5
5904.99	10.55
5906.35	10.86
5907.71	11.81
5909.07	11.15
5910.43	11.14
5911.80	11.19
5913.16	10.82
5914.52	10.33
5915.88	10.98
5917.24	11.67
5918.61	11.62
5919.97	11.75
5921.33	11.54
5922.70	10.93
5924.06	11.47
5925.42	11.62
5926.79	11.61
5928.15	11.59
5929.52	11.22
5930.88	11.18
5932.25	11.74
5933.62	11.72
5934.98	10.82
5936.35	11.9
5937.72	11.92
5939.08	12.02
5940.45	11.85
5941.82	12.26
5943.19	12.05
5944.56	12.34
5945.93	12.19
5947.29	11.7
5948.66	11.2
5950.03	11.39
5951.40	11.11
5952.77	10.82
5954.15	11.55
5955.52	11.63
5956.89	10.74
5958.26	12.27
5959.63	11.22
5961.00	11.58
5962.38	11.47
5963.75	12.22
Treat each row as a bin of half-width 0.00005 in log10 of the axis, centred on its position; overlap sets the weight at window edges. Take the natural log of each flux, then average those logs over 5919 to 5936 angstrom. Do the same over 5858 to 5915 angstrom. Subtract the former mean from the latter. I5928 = -0.25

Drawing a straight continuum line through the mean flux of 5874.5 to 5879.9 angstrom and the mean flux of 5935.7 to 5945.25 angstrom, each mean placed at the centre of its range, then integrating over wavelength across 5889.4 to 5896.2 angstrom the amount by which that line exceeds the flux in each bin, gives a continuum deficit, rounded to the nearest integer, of 46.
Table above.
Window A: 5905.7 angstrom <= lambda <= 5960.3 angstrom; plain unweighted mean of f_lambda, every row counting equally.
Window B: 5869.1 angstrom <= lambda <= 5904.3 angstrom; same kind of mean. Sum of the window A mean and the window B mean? 19.9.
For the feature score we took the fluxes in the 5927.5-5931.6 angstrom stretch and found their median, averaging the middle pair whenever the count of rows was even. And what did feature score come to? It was 11.2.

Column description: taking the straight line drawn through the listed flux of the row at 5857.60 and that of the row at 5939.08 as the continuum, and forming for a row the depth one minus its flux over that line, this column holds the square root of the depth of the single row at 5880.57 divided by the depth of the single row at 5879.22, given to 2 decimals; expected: 0.38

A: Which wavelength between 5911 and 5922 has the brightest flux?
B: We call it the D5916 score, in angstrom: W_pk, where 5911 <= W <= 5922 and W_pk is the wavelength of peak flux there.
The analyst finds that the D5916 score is 5919.97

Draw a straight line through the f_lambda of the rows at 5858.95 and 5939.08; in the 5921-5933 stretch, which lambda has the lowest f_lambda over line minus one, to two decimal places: 5922.70 angstrom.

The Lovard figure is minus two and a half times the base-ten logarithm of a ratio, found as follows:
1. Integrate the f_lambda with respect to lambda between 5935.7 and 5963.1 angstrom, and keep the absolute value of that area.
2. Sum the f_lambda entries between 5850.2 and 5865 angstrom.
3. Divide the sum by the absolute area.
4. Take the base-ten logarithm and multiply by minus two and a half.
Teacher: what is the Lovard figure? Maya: 1.1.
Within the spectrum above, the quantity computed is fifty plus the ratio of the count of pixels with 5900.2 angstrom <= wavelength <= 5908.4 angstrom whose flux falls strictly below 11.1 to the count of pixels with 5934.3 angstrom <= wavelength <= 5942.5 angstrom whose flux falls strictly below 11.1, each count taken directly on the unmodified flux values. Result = 55.0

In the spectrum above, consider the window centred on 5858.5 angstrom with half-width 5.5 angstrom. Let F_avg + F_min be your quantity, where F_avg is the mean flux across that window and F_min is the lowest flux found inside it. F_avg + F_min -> 19.7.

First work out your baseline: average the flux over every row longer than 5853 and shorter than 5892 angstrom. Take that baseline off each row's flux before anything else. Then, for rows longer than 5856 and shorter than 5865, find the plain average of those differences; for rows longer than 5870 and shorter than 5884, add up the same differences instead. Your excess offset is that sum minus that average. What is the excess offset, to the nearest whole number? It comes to 10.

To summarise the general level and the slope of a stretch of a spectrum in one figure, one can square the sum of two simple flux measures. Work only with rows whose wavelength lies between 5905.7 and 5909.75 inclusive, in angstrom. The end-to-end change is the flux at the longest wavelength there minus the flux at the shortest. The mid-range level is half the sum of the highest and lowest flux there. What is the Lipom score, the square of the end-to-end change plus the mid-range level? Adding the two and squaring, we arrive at 135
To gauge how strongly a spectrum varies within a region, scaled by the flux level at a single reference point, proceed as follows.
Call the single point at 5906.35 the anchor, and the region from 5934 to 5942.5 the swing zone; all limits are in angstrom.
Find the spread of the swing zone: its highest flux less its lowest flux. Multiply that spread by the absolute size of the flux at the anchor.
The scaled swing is 16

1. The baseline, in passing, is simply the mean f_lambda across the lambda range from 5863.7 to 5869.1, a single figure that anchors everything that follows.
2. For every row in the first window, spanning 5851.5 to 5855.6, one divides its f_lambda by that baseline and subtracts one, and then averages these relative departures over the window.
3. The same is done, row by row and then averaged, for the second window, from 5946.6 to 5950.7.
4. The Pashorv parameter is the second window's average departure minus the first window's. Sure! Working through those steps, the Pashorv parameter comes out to 0.0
